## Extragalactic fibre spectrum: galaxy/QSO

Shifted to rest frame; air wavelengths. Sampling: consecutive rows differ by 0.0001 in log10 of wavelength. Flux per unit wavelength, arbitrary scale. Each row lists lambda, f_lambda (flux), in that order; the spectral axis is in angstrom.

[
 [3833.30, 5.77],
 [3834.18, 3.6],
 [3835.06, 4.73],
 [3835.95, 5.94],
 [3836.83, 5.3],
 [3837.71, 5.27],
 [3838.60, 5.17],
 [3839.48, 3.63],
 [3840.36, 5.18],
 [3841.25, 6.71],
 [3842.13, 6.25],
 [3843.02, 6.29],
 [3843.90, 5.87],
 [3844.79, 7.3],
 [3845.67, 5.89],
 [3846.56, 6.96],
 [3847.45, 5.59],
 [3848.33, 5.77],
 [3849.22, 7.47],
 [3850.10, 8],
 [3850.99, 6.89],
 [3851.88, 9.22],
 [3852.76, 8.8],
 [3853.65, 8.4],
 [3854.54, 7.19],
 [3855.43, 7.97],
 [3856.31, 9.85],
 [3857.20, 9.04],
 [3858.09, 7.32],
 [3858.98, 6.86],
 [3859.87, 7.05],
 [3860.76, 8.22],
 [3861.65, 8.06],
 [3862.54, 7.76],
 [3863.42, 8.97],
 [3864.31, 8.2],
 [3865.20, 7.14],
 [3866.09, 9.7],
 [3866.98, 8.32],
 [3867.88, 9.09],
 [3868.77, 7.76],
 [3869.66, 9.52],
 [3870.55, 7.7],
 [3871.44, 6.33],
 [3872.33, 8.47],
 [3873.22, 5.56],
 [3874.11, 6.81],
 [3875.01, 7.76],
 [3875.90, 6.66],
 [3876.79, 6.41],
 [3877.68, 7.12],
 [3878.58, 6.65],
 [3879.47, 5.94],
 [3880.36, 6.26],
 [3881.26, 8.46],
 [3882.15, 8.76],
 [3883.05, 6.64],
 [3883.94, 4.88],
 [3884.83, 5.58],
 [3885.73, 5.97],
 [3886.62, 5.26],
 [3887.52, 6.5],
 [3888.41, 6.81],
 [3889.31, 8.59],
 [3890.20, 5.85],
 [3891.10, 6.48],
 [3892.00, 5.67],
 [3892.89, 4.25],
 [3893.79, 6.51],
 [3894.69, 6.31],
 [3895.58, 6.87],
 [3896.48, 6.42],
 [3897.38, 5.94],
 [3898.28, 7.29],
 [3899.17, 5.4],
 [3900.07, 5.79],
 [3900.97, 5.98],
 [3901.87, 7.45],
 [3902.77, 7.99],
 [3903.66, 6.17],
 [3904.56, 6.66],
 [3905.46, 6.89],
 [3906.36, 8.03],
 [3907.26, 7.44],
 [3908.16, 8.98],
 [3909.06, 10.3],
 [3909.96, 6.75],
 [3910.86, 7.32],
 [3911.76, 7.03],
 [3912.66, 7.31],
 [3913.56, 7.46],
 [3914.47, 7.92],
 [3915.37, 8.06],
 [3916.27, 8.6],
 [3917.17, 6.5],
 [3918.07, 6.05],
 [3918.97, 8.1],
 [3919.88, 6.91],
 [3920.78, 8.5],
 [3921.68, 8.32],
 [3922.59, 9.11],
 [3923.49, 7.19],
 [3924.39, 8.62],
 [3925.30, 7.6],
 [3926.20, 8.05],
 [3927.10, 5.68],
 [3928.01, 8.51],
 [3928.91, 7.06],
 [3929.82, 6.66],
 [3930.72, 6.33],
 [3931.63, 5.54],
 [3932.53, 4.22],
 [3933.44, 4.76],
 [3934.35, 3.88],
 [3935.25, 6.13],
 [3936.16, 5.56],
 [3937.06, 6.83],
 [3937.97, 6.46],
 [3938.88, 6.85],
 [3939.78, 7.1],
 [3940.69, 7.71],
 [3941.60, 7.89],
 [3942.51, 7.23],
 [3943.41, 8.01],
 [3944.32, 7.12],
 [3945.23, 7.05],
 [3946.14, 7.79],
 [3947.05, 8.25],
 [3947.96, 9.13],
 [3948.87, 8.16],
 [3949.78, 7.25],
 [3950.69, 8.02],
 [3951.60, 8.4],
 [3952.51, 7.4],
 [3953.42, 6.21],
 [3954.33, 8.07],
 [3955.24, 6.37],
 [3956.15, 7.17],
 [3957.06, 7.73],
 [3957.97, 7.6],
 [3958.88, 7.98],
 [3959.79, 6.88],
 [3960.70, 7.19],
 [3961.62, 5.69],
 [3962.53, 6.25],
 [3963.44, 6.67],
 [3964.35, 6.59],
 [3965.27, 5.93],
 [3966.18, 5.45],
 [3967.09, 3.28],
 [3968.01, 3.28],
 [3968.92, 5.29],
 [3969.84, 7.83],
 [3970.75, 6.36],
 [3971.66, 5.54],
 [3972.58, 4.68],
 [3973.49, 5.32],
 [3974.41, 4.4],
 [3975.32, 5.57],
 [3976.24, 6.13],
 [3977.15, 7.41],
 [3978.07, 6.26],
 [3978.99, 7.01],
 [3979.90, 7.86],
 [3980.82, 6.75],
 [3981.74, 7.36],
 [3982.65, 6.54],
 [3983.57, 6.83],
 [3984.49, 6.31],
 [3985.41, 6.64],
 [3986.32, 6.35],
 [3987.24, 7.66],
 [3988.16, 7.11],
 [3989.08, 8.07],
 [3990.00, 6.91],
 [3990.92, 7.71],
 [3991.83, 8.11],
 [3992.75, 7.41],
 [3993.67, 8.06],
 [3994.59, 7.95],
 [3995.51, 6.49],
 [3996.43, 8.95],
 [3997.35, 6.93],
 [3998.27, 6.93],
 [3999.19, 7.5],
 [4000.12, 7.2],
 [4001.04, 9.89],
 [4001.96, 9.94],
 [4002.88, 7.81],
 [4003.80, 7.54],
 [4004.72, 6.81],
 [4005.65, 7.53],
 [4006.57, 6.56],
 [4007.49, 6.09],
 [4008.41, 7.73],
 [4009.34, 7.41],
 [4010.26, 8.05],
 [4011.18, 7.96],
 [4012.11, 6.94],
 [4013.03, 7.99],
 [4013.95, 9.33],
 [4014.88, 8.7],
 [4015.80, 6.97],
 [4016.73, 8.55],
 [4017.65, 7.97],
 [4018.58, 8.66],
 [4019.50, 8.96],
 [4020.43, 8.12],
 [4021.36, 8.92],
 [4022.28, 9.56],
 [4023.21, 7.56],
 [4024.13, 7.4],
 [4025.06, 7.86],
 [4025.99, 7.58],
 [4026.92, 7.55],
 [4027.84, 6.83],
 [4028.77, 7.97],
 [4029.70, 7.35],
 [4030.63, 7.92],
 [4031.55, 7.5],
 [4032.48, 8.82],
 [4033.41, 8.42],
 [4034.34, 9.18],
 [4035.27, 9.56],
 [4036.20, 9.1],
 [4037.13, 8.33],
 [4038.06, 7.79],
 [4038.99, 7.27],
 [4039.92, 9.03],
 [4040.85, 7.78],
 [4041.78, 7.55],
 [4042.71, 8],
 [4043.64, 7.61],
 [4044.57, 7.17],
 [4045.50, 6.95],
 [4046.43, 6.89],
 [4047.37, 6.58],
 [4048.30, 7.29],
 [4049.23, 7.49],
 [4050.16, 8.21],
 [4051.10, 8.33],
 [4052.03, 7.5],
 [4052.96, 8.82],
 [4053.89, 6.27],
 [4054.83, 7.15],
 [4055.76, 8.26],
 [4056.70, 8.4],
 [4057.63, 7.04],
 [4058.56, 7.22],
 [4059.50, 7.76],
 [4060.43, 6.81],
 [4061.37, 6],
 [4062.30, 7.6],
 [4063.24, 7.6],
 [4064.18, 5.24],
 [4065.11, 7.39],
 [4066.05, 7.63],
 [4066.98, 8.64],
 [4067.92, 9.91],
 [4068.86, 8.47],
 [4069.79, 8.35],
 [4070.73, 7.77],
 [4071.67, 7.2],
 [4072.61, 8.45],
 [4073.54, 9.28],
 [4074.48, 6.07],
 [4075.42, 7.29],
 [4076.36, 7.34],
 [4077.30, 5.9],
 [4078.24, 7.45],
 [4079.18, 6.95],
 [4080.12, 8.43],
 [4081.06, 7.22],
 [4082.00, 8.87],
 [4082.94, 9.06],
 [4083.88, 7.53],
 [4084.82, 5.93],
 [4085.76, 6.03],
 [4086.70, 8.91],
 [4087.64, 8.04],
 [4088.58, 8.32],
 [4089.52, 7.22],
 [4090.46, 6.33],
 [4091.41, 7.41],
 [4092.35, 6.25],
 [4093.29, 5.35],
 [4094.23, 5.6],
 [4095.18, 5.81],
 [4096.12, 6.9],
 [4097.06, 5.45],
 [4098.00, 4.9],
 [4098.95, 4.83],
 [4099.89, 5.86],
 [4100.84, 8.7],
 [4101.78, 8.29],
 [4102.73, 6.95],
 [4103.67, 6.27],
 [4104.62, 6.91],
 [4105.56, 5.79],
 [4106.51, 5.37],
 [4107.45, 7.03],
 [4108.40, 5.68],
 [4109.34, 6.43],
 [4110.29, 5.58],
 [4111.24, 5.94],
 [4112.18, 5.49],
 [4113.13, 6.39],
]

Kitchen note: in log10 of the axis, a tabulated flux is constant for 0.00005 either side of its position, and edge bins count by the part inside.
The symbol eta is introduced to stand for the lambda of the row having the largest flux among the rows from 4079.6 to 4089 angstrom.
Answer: 4082.94 angstrom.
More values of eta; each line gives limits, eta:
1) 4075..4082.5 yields 4082.00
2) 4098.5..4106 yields 4100.84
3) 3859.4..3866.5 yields 3866.09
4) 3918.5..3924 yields 3922.59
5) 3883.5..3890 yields 3889.31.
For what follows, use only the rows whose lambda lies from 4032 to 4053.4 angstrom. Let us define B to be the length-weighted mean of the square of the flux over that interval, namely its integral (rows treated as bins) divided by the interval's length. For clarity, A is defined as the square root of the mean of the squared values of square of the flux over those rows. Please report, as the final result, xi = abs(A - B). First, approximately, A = 66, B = 64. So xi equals 1.34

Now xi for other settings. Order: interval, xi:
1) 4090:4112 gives 2.17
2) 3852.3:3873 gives 2.03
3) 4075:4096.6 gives 2.35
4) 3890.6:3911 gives 3.37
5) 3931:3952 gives 3.05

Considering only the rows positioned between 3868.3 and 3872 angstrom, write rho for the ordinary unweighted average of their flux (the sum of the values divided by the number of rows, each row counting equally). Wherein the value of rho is 7.83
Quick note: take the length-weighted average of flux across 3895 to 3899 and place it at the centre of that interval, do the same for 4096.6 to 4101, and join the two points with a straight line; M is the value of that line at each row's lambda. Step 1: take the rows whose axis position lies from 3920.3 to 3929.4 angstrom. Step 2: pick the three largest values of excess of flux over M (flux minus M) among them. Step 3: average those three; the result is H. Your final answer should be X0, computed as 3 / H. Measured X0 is 1.30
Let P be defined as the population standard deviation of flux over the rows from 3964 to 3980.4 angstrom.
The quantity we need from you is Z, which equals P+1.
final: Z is 2.30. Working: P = 1.3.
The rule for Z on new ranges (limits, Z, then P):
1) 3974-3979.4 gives 1.98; 1.0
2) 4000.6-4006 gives 2.21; 1.2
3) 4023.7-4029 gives 1.37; 0.4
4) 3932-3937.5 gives 2.04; 1.0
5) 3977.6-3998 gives 1.71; 0.7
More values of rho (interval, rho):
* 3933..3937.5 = 5.43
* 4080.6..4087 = 7.65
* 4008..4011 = 7.73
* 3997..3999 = 6.93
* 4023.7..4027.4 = 7.60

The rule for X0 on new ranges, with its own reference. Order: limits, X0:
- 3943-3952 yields 1.33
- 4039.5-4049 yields 1.31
